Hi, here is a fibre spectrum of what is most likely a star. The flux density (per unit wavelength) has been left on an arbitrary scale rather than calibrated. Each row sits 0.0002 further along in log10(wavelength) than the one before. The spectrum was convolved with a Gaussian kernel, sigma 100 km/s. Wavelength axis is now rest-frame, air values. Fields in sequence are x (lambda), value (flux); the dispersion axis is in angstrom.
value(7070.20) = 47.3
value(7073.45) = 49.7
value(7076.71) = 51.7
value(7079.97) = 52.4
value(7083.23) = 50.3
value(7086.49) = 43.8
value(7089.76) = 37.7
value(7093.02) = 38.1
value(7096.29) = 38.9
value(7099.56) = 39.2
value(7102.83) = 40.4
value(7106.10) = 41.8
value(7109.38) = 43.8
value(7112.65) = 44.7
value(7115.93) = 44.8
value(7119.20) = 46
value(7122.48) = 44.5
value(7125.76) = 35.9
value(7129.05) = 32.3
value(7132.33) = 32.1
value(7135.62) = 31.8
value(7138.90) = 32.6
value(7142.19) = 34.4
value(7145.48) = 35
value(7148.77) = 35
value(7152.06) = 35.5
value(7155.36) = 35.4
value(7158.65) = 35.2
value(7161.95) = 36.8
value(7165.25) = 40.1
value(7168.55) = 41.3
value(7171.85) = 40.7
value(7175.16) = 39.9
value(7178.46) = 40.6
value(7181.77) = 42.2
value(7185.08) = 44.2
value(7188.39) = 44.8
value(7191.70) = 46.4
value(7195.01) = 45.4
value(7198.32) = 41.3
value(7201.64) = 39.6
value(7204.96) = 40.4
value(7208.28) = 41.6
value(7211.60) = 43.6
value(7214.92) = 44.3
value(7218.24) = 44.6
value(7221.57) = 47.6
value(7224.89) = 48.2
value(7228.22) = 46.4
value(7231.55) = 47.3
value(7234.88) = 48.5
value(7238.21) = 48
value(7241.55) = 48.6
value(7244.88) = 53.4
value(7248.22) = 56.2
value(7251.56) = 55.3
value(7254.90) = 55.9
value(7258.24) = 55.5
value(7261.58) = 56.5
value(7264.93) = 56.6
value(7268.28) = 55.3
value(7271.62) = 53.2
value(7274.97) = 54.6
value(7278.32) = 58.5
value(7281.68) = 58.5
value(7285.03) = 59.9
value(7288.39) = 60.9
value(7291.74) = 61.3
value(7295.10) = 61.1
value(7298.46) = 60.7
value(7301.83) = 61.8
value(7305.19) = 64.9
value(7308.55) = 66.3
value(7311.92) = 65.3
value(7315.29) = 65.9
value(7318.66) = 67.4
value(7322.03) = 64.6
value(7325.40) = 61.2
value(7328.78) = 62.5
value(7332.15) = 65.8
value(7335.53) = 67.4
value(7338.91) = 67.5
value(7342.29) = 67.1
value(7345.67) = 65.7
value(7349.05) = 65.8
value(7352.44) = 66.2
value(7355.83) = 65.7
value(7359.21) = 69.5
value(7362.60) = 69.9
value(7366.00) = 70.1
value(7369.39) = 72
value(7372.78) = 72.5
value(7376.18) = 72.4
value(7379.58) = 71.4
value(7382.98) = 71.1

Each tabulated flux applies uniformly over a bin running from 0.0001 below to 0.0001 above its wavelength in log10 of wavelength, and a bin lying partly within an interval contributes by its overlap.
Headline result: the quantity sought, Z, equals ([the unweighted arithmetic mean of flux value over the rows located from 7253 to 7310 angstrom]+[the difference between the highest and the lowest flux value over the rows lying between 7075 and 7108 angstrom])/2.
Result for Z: 37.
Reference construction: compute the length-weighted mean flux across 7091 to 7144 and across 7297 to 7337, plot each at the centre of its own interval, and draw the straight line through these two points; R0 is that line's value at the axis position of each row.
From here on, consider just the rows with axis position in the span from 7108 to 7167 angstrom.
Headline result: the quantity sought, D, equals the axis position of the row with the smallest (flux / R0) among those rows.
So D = 7135.62 angstrom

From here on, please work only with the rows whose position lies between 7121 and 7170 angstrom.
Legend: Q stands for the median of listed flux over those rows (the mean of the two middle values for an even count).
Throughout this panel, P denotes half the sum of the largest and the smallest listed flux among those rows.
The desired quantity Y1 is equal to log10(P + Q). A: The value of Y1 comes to 1.87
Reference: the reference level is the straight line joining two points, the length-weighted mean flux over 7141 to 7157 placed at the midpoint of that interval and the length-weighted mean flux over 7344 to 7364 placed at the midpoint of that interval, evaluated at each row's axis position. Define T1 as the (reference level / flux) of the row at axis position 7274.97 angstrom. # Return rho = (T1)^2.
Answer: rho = 1.01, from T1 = 1.00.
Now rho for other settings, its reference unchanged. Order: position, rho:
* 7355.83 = 1.05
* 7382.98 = 1.02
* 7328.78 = 1.02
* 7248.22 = 0.81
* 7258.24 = 0.88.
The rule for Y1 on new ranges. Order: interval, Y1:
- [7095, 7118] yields 1.92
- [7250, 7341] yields 2.08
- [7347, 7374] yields 2.14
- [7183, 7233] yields 1.95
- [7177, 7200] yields 1.94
